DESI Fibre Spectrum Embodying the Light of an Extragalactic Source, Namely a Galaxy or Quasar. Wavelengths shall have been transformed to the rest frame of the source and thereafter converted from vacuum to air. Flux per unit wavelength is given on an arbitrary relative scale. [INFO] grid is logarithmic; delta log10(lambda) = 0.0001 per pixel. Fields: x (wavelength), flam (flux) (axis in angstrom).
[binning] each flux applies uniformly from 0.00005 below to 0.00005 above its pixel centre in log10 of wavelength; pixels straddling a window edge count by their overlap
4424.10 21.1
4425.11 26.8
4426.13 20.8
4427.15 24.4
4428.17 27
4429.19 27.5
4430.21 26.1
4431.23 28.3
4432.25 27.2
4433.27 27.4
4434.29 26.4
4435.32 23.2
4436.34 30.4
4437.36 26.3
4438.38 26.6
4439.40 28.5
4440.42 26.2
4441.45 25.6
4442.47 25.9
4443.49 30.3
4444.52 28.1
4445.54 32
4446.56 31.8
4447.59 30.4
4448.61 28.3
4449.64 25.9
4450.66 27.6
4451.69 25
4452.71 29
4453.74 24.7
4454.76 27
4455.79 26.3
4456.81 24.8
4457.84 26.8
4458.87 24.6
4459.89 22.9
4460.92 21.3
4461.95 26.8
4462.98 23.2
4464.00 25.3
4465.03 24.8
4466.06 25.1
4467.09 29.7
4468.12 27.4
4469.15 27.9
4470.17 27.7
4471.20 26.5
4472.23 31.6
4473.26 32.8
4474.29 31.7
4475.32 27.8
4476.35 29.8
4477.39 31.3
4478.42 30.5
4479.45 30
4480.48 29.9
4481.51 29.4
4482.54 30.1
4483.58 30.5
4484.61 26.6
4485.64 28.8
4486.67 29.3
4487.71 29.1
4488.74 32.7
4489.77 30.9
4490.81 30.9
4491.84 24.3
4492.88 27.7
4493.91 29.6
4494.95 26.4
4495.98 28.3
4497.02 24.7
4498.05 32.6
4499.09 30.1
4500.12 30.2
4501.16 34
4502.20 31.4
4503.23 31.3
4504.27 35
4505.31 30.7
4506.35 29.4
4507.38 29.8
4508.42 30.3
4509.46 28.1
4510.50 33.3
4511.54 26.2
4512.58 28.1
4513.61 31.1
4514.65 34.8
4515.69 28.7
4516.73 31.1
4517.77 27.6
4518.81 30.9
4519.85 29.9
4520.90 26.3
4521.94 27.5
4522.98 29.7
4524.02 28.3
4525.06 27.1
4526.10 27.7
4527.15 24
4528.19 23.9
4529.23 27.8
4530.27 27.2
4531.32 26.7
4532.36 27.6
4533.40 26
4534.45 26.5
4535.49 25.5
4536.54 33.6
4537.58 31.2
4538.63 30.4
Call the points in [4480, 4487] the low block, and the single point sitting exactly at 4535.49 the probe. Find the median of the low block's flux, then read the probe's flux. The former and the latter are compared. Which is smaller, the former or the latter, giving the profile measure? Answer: 25.5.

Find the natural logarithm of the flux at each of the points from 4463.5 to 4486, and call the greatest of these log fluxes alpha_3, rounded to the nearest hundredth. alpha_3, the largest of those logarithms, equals 3.49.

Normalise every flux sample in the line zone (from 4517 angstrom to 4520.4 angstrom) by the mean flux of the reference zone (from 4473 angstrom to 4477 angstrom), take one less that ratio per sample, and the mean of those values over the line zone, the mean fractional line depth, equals 0.03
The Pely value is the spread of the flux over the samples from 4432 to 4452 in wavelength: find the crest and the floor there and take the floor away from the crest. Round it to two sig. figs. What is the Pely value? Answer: 8.8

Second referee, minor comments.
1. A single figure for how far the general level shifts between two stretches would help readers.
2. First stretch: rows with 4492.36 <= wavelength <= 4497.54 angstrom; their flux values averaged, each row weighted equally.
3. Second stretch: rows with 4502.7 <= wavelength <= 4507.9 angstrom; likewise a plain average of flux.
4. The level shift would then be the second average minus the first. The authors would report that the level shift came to 3.9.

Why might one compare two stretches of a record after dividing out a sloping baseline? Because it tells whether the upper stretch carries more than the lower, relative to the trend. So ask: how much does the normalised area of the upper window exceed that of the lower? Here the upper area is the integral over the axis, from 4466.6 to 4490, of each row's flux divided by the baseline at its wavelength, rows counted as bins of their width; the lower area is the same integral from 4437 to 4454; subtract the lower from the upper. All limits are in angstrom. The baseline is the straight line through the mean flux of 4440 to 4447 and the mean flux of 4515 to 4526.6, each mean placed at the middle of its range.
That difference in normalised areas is 8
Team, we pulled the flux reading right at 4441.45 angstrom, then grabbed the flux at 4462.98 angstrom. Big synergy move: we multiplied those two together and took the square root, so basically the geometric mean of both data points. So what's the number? 24.4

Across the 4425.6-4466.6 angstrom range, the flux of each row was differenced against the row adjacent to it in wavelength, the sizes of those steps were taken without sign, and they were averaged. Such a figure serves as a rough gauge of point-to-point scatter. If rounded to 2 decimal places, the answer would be 2.20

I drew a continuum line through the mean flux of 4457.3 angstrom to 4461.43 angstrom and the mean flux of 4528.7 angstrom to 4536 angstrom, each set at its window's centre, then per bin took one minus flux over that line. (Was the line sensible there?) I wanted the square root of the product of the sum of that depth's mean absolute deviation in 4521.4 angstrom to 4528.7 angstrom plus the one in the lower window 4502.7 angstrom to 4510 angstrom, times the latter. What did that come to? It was 0.086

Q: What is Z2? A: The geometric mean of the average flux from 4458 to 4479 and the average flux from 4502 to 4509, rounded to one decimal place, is 29.2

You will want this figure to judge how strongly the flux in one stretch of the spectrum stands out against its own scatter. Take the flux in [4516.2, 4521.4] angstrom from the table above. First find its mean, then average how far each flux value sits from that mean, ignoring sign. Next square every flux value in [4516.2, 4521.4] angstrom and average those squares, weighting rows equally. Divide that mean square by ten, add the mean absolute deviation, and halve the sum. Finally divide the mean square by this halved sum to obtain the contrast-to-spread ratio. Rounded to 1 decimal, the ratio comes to 19.6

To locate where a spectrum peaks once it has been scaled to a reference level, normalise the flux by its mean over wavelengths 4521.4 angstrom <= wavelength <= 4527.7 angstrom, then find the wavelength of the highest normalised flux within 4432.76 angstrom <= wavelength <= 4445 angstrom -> 4436.34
